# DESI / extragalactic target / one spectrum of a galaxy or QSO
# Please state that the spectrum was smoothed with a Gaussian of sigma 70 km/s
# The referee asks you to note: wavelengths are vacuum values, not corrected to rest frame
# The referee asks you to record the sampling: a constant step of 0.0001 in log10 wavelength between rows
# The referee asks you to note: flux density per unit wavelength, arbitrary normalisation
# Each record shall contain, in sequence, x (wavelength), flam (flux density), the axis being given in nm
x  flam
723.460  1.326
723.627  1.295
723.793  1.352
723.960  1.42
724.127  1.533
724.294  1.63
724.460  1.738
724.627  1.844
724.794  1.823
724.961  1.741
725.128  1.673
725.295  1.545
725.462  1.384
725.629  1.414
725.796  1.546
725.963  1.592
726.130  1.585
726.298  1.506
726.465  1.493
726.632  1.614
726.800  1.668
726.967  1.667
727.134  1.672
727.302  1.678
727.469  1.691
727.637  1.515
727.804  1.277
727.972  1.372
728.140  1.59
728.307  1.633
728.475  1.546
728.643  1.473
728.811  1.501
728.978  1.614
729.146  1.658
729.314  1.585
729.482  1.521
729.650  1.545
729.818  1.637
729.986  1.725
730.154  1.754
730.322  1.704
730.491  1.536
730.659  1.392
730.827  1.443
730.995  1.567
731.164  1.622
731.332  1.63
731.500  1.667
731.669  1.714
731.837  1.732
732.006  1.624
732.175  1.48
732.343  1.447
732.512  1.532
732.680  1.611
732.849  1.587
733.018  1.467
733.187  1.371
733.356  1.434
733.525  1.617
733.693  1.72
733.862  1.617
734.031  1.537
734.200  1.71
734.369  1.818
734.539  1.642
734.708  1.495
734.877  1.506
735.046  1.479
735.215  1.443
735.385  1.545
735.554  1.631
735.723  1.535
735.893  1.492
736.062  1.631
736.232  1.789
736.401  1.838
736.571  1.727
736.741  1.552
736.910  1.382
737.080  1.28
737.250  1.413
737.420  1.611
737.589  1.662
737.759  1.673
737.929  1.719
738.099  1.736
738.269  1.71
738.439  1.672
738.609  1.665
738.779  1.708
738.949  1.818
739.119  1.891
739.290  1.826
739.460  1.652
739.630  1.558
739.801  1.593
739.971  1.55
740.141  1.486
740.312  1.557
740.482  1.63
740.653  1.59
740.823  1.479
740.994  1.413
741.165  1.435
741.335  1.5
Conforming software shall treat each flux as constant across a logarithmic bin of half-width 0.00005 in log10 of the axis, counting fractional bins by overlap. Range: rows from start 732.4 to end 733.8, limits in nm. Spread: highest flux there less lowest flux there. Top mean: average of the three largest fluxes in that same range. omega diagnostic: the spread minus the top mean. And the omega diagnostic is -1.30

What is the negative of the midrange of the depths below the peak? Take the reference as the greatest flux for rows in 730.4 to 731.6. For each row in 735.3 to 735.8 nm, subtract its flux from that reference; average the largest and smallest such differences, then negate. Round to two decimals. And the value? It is -0.08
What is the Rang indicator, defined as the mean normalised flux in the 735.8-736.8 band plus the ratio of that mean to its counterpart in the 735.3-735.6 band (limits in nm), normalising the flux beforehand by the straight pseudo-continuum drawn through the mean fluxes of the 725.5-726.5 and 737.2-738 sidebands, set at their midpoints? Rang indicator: 2.09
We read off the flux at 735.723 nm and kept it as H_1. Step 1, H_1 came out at 1.535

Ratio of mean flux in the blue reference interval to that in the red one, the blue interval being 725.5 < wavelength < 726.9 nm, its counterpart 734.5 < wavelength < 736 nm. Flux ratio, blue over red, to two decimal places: 1.01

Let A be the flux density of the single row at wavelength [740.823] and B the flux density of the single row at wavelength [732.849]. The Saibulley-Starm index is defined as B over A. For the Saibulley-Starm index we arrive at 1.07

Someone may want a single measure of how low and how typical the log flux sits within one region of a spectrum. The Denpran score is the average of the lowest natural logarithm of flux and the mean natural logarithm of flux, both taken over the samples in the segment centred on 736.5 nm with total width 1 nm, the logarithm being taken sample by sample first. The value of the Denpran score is 0.41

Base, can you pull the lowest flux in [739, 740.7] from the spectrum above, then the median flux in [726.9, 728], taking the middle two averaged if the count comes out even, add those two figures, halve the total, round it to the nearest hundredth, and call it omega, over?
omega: 1.58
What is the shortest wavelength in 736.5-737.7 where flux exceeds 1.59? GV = 736.571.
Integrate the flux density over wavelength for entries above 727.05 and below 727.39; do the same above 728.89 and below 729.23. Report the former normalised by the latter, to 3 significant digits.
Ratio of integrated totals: 1.02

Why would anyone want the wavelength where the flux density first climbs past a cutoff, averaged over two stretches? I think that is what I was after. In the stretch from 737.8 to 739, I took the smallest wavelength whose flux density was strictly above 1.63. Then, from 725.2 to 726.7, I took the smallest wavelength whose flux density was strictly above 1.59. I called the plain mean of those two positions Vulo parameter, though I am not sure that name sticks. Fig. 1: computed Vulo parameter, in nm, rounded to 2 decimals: 731.95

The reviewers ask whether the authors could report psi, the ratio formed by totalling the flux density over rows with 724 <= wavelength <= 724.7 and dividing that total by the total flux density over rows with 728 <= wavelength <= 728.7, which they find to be 1.08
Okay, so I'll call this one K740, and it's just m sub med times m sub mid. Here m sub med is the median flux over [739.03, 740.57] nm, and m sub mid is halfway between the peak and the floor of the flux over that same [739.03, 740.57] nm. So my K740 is 2.69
